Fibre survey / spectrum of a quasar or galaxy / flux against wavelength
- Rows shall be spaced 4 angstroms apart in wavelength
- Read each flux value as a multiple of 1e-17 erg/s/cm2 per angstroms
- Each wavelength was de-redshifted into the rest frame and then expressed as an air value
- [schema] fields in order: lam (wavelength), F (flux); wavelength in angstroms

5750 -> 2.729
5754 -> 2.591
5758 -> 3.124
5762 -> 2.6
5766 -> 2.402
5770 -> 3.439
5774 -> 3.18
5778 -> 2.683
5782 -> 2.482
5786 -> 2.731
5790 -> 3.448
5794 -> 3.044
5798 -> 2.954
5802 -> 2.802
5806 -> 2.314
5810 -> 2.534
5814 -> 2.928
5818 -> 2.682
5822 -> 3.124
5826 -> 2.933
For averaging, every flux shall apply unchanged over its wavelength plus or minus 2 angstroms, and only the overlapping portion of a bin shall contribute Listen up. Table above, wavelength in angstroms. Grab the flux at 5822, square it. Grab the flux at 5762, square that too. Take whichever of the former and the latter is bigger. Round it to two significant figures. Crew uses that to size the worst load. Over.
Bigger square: 9.8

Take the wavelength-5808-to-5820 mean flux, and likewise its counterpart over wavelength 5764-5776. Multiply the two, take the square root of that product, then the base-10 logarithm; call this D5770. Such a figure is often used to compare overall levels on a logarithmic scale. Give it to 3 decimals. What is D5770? 0.456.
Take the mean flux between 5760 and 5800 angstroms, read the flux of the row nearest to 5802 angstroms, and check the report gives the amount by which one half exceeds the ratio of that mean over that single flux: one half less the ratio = -0.534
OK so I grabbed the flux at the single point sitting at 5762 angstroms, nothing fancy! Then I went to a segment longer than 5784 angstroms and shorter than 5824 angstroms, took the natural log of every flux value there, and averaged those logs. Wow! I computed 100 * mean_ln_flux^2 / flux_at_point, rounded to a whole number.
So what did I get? 42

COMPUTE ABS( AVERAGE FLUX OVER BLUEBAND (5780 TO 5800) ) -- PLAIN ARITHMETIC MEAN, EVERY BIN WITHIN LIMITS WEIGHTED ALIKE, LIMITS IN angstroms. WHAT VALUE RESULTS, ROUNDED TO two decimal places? 2.93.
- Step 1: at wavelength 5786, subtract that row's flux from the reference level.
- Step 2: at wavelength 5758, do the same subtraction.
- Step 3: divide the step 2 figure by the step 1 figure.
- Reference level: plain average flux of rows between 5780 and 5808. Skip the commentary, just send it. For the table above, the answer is -3.2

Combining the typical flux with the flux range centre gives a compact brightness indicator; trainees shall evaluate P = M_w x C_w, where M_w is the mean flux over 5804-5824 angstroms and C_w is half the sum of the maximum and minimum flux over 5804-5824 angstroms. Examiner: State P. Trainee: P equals 7.4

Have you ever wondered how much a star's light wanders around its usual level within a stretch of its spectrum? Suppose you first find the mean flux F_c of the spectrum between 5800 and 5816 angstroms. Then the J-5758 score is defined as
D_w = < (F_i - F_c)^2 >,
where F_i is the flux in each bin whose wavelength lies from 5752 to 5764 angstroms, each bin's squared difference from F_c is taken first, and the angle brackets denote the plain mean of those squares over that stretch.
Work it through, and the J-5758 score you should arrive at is 0.08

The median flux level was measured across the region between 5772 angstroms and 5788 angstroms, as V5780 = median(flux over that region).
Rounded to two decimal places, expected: 2.71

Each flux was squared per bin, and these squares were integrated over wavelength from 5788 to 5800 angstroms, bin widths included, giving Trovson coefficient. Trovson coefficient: 120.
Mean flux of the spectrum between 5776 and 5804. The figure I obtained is 2.88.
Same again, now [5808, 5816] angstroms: 2.73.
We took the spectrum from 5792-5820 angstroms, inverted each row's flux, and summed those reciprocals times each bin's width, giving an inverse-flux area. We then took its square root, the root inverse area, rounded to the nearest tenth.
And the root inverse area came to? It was 3.2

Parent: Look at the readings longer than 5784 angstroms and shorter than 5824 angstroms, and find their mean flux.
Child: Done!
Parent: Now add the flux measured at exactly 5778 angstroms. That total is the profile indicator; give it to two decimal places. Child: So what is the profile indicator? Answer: 5.54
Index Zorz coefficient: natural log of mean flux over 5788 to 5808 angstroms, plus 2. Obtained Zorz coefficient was 3.07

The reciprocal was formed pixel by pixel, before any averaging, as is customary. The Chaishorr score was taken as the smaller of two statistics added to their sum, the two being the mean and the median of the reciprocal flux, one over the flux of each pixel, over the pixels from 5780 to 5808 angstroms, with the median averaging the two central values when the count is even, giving 1.07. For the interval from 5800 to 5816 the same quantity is 1.13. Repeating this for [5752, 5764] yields 1.11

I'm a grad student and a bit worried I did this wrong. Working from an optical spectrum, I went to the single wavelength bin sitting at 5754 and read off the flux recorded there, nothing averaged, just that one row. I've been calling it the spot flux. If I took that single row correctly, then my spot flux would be 2.591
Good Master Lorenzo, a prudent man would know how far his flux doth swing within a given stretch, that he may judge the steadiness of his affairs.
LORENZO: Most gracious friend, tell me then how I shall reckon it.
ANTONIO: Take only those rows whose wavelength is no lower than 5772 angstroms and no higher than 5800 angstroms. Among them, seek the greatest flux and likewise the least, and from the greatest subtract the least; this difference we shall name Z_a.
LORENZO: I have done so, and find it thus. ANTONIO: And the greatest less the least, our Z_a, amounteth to 1.0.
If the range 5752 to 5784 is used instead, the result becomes 1.0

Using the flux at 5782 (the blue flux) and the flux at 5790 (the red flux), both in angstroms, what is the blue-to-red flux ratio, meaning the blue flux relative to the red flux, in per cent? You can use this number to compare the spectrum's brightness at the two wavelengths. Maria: 72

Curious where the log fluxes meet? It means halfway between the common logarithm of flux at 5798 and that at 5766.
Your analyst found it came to 0.43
